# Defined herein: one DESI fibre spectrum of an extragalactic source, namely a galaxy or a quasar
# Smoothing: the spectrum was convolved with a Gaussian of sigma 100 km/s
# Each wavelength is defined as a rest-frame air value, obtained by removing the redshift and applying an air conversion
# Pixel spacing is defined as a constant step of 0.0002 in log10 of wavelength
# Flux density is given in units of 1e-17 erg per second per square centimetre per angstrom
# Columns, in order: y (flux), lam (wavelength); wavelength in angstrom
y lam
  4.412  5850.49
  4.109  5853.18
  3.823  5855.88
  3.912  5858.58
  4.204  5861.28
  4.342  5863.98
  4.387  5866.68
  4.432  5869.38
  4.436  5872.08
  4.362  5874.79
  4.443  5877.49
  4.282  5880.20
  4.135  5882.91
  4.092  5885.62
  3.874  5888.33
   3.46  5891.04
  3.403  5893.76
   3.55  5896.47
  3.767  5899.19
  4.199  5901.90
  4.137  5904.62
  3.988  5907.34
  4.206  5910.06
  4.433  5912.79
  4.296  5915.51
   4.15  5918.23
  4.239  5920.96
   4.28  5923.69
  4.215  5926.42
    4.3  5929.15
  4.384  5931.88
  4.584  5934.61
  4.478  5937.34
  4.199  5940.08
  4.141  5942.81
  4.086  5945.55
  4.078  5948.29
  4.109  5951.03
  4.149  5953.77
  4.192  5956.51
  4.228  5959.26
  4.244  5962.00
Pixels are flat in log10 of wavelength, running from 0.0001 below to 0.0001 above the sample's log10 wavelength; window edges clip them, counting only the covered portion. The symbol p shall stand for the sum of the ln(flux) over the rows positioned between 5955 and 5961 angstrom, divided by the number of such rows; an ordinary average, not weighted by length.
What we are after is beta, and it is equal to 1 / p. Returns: 0.70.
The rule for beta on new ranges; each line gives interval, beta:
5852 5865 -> 0.71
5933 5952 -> 0.69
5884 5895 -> 0.76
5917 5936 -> 0.68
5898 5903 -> 0.72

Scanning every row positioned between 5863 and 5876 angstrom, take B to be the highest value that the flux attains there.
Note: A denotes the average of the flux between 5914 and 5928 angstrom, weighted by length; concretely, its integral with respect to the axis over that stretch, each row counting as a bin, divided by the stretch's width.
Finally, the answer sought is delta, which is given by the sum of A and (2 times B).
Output 13.1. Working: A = 4.24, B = 4.436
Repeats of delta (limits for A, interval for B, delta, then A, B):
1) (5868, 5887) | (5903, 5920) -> 13.2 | 4.31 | 4.433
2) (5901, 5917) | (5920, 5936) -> 13.4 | 4.21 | 4.584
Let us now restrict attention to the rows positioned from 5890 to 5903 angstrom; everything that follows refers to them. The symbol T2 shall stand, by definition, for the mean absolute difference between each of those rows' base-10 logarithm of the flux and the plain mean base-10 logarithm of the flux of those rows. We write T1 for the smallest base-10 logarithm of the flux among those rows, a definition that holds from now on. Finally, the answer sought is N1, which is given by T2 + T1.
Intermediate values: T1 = 0.53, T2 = 0.028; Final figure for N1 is 0.56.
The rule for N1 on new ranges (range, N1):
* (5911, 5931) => 0.62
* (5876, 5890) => 0.60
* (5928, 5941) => 0.63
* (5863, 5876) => 0.64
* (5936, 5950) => 0.62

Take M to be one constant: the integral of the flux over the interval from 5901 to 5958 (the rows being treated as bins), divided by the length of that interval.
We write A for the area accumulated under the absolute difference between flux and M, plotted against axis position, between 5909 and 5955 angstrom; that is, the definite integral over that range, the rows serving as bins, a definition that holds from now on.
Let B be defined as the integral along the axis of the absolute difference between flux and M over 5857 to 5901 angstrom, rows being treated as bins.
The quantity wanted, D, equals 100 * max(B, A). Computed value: 1298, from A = 5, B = 13.0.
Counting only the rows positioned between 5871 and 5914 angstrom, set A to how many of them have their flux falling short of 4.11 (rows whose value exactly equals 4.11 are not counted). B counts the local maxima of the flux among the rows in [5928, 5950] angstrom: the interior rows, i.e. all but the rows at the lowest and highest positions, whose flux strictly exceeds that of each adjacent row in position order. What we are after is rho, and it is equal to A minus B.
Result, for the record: 6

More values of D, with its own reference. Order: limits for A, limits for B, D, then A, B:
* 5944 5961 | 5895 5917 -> 501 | 2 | 5.0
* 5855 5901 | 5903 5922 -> 1379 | 14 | 2.0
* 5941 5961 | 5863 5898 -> 1072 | 2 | 10.7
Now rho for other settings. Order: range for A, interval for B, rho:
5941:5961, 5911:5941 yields 1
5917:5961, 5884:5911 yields 2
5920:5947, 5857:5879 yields 0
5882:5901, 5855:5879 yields 5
